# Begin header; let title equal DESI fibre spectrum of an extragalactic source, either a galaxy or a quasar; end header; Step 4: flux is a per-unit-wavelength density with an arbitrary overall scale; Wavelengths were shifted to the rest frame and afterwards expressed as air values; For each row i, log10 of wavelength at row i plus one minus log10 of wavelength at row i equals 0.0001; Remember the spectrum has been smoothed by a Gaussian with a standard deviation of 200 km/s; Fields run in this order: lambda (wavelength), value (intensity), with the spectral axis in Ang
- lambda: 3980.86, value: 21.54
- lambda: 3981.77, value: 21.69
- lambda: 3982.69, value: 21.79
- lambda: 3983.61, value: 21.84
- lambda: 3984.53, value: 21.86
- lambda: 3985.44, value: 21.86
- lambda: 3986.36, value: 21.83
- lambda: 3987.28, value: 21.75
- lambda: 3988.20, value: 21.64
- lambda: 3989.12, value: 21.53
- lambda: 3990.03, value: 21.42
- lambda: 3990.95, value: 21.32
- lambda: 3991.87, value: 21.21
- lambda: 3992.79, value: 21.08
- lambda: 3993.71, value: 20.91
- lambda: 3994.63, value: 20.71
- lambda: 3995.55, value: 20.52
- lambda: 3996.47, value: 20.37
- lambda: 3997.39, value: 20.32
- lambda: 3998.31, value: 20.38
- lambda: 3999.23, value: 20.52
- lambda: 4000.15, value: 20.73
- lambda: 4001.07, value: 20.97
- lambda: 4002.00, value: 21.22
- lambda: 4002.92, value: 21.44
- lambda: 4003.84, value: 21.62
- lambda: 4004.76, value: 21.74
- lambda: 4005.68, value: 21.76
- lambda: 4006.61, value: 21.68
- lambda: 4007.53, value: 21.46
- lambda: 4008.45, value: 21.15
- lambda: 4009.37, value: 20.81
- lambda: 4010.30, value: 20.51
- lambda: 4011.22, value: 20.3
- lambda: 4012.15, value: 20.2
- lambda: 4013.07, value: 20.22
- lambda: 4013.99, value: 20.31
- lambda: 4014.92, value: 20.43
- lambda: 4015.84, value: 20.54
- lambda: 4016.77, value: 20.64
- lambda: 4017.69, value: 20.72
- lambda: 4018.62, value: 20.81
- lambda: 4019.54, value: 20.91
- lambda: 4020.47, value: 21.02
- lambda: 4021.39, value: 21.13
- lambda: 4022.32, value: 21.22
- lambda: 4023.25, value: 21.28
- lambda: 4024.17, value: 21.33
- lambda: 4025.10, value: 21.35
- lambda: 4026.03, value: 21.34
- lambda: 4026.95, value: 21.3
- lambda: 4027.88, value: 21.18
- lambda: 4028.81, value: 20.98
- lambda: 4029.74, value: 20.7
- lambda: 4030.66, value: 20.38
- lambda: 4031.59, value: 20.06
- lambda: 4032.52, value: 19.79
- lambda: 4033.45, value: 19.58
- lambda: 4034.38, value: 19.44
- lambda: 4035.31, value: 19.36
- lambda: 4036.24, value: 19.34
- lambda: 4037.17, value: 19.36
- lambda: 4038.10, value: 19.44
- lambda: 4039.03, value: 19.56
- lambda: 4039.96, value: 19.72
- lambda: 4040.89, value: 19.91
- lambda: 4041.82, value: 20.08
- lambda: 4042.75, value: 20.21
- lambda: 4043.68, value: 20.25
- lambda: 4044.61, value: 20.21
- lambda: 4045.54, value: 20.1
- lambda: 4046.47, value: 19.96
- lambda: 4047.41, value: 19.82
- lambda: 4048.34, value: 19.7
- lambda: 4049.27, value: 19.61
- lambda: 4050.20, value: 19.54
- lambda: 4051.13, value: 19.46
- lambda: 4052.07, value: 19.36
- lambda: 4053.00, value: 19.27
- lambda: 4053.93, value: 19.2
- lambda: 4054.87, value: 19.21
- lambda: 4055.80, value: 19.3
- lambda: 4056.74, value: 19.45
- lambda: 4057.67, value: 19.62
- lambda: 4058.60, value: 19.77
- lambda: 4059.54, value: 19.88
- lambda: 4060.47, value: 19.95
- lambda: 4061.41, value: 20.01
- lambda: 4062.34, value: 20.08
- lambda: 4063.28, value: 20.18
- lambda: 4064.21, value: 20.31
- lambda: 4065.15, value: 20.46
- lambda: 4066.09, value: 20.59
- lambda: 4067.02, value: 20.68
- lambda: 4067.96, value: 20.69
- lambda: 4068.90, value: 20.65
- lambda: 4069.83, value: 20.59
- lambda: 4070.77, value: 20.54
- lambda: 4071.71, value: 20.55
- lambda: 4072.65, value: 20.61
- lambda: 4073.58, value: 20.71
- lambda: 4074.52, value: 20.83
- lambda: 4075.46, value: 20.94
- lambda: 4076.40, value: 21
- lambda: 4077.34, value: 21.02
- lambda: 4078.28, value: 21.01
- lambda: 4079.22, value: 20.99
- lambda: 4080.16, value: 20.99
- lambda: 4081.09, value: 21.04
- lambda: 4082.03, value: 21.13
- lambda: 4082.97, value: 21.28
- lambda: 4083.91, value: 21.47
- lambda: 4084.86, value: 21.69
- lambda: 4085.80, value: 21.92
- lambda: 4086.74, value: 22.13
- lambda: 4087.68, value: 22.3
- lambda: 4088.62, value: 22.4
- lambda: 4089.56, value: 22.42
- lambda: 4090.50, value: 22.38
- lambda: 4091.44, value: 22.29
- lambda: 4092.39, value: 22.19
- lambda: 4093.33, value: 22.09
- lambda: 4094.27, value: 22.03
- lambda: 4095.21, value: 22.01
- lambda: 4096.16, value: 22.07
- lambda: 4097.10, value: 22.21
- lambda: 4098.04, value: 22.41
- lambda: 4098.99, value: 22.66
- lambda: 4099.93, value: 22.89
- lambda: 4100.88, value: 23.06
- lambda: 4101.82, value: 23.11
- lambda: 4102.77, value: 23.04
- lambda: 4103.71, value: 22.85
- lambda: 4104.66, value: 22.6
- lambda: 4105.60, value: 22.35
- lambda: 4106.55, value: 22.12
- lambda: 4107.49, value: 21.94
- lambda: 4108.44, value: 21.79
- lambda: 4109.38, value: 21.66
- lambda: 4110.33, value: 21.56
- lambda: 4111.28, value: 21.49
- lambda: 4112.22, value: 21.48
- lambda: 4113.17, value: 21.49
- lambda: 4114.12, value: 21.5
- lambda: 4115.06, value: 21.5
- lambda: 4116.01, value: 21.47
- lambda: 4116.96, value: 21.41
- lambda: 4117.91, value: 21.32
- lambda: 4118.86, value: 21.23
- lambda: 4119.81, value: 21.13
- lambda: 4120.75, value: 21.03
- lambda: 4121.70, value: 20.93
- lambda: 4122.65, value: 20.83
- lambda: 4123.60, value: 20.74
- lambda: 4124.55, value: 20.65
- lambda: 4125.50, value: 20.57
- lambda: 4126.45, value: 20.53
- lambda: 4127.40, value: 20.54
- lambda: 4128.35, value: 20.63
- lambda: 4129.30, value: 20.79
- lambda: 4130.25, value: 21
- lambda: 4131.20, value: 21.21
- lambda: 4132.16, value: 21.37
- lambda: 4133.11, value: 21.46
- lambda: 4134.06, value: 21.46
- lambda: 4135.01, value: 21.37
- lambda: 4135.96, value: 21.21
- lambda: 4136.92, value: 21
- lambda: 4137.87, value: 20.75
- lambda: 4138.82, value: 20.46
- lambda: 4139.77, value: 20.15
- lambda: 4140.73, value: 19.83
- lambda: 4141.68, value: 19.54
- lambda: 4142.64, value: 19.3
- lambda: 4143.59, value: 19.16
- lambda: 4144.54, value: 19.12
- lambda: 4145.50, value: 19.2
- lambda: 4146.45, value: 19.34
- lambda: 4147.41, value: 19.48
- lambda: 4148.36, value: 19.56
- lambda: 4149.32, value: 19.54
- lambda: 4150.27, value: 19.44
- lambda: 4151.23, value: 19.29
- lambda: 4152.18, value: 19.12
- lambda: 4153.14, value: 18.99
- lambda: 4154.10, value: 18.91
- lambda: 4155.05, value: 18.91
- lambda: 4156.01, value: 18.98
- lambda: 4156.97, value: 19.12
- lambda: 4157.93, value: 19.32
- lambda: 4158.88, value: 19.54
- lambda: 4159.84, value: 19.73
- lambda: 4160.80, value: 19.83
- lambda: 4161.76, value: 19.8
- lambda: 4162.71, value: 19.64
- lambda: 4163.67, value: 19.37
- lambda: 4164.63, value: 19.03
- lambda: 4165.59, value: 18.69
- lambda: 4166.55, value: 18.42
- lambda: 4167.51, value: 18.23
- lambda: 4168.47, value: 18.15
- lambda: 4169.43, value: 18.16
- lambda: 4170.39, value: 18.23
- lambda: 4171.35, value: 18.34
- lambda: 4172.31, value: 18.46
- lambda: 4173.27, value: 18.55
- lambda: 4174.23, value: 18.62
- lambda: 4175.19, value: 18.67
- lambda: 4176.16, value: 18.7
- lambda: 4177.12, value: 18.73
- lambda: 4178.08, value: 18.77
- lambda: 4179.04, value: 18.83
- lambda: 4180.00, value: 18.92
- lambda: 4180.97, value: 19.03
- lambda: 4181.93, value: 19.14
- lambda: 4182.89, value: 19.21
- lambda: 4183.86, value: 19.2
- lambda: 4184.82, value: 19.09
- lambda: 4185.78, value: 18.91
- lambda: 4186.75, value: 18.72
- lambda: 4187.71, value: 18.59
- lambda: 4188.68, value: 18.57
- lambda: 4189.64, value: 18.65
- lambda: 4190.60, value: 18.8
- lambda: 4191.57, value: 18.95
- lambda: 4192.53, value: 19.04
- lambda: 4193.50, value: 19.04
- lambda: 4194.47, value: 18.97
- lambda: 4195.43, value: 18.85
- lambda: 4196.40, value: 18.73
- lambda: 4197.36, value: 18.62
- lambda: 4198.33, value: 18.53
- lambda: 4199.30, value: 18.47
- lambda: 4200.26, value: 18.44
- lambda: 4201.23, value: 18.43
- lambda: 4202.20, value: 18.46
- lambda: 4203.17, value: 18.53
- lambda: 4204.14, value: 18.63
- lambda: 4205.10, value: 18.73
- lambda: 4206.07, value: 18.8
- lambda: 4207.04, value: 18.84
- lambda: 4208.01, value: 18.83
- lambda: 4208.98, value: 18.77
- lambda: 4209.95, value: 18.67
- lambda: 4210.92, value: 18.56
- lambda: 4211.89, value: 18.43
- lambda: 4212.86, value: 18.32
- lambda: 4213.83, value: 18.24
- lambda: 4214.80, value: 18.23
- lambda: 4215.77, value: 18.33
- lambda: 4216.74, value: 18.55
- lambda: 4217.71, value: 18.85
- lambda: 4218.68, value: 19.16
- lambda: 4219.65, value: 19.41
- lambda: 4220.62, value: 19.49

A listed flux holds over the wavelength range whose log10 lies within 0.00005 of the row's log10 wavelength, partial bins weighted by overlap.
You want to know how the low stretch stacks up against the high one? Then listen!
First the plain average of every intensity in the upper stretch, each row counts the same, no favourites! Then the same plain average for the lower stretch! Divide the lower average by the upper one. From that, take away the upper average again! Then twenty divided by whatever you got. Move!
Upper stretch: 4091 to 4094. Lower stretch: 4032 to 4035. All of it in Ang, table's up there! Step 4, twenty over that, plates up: -0.94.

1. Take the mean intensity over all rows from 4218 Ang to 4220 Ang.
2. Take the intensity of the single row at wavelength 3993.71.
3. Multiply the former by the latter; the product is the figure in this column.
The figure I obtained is 403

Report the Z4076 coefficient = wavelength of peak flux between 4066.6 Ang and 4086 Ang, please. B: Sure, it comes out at 4085.80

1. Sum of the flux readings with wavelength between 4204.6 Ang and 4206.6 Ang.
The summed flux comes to 37.5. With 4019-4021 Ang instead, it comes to 41.9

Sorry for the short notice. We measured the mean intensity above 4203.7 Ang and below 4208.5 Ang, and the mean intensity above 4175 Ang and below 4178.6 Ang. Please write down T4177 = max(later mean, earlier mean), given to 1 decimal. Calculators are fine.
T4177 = 18.8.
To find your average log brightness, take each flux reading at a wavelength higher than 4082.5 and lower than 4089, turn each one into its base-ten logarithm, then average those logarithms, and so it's 1.34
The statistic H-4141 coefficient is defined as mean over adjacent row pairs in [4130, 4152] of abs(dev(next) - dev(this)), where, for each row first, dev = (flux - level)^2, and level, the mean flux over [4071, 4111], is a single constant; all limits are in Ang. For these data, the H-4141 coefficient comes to 0.5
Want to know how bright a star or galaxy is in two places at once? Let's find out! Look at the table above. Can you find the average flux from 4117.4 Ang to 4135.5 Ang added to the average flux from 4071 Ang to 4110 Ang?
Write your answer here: 42.8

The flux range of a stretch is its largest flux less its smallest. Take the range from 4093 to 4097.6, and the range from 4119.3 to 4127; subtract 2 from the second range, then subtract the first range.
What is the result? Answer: -1.6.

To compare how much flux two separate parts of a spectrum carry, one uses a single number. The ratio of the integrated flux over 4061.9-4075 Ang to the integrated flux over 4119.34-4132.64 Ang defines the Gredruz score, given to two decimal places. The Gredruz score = 0.97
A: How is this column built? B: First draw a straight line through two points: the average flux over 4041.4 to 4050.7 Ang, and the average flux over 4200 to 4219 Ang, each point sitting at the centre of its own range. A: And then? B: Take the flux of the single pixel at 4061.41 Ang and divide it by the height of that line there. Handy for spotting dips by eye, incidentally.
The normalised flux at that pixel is 1.01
